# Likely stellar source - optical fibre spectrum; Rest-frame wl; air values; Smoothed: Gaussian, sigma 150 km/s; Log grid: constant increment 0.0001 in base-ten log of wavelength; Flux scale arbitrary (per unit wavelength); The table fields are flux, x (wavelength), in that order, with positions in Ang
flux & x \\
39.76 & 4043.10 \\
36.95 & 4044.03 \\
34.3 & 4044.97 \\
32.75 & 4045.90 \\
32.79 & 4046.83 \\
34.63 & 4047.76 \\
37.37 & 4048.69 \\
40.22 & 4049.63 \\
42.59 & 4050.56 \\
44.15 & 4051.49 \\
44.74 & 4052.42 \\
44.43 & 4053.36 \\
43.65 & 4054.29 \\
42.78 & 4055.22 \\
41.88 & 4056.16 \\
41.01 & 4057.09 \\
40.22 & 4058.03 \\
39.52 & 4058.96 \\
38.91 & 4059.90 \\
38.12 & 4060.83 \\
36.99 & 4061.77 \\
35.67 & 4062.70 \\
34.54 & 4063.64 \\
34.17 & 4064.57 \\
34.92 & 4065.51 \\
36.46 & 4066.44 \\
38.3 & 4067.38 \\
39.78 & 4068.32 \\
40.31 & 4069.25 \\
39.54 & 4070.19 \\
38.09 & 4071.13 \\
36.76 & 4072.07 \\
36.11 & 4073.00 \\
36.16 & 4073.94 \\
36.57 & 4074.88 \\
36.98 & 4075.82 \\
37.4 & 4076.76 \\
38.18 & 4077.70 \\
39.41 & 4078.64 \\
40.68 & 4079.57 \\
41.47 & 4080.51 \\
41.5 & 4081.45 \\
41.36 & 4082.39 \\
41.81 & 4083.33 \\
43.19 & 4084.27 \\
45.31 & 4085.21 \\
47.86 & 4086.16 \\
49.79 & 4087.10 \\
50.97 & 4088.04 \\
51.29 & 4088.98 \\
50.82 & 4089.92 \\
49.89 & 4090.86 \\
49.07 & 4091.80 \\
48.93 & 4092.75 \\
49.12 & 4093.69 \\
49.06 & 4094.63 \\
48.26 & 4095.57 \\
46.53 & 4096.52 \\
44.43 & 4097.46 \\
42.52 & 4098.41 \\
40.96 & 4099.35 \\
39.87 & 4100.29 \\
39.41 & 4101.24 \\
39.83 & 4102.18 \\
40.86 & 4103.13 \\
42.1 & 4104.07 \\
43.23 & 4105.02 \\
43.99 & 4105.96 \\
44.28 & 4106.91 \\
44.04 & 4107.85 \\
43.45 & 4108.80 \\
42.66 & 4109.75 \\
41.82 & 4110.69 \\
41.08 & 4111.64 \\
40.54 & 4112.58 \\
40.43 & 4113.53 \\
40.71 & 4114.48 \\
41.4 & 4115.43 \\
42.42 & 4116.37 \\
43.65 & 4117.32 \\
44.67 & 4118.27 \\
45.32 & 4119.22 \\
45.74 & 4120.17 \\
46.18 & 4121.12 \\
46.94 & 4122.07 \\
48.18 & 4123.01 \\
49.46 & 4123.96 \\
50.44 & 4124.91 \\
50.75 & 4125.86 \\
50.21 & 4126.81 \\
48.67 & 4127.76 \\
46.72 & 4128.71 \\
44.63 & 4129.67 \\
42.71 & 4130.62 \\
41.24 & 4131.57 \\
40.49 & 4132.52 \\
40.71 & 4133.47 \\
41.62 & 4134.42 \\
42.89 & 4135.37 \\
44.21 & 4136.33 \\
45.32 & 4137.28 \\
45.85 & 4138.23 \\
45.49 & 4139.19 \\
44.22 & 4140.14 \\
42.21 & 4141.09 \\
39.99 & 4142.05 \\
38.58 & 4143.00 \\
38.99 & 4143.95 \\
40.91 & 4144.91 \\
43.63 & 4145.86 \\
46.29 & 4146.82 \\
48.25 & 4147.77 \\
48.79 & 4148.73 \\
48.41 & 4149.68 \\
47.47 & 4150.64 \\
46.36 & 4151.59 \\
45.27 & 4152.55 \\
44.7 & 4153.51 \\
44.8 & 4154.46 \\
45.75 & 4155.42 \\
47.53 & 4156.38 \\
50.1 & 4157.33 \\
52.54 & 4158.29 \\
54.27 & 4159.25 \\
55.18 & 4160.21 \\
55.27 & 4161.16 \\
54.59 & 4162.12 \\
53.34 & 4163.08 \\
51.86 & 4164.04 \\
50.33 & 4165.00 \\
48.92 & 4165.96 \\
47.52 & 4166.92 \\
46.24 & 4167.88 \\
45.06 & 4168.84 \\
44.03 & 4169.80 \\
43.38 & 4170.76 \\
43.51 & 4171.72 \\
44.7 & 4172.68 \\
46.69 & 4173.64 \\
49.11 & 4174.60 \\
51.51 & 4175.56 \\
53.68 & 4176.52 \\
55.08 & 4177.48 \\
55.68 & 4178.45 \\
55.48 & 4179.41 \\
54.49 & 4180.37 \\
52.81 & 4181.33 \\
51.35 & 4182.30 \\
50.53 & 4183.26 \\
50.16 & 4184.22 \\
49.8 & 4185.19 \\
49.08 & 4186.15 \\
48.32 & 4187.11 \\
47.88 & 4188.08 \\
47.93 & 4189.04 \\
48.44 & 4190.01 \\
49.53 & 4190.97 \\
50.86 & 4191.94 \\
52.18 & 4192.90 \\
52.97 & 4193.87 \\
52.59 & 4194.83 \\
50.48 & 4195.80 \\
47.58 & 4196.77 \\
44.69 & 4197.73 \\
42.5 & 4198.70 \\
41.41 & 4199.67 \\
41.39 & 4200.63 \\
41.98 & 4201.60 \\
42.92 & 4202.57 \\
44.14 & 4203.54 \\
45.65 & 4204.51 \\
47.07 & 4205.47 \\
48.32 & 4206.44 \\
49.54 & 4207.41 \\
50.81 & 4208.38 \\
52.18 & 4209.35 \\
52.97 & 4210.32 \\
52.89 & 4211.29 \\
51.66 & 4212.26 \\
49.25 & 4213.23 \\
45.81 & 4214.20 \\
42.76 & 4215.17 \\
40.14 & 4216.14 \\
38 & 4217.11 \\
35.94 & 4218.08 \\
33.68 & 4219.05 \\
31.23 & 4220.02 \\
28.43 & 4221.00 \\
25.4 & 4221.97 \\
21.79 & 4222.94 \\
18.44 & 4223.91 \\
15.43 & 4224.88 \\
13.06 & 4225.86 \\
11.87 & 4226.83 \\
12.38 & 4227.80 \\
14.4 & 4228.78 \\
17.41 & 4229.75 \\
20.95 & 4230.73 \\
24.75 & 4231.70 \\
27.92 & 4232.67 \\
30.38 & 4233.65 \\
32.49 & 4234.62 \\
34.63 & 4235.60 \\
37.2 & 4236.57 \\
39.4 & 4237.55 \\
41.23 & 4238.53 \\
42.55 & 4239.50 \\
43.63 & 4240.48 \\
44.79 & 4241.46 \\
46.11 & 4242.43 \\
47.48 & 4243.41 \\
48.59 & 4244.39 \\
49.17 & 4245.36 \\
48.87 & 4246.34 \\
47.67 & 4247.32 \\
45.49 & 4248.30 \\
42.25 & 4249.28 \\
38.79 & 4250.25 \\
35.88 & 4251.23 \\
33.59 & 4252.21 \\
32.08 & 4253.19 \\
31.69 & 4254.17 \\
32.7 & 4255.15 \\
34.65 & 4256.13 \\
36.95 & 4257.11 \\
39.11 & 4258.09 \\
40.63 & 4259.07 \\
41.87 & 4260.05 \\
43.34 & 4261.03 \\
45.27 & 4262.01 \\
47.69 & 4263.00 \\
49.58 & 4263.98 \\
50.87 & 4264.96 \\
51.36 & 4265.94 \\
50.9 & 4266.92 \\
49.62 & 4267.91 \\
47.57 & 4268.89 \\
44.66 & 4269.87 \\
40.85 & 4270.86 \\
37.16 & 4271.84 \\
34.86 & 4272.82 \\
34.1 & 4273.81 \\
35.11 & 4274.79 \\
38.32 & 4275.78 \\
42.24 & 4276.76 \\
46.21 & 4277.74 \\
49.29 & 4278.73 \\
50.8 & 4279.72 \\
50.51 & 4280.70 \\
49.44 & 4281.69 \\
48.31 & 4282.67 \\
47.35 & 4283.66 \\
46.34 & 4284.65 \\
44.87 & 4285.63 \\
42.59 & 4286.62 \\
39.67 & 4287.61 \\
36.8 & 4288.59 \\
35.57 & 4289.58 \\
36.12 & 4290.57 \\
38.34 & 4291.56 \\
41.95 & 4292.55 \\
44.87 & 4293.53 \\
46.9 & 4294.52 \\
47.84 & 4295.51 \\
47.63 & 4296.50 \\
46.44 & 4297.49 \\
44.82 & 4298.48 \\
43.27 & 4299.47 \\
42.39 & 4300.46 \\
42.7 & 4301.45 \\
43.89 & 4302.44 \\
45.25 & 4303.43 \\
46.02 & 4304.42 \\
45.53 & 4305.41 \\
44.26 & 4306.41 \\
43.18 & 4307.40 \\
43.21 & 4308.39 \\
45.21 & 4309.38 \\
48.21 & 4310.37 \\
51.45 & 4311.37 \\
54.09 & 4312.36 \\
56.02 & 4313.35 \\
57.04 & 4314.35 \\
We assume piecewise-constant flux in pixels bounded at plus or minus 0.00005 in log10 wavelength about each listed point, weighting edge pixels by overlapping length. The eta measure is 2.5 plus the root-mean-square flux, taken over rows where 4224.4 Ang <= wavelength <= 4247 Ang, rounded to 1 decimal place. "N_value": 37.5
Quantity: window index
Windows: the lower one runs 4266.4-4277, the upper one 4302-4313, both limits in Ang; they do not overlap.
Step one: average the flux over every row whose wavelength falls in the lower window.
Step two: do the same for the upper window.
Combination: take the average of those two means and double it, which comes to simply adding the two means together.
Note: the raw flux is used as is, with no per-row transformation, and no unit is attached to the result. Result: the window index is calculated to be 88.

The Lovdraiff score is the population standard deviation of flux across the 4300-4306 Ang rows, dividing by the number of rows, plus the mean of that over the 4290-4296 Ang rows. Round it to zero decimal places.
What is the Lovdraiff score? 44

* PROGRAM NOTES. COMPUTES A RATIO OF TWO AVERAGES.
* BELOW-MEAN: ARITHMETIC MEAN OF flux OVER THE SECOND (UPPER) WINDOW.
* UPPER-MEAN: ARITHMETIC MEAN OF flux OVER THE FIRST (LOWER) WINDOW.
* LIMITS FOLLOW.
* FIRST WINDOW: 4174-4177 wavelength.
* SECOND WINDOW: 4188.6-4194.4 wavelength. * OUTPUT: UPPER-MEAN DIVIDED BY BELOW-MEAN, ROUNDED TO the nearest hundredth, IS 1.02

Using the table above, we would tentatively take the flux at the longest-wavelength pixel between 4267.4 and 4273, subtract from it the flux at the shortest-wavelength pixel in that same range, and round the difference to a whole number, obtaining -15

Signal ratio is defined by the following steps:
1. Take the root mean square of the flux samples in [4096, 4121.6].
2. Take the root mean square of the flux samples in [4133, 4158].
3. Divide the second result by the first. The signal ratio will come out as 1.05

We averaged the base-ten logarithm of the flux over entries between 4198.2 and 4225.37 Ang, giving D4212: 1.59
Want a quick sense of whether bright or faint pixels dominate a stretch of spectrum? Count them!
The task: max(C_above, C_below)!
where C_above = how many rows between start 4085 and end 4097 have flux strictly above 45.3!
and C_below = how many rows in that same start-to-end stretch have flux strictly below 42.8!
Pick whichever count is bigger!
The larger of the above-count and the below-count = 13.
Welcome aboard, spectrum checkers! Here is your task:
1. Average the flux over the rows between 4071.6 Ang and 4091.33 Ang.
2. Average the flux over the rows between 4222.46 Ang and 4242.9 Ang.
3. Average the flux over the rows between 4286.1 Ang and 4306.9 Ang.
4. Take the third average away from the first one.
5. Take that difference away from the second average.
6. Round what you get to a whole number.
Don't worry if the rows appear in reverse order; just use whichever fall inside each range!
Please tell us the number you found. 29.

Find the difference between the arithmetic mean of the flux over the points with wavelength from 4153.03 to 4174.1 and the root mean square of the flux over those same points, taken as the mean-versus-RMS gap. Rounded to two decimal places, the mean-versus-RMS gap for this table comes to -0.17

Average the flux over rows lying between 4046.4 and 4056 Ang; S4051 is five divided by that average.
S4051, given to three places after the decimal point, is 0.123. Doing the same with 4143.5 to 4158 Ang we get 0.109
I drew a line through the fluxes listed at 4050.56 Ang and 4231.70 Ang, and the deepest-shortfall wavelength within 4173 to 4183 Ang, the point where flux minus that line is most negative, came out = 4173.64 Ang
